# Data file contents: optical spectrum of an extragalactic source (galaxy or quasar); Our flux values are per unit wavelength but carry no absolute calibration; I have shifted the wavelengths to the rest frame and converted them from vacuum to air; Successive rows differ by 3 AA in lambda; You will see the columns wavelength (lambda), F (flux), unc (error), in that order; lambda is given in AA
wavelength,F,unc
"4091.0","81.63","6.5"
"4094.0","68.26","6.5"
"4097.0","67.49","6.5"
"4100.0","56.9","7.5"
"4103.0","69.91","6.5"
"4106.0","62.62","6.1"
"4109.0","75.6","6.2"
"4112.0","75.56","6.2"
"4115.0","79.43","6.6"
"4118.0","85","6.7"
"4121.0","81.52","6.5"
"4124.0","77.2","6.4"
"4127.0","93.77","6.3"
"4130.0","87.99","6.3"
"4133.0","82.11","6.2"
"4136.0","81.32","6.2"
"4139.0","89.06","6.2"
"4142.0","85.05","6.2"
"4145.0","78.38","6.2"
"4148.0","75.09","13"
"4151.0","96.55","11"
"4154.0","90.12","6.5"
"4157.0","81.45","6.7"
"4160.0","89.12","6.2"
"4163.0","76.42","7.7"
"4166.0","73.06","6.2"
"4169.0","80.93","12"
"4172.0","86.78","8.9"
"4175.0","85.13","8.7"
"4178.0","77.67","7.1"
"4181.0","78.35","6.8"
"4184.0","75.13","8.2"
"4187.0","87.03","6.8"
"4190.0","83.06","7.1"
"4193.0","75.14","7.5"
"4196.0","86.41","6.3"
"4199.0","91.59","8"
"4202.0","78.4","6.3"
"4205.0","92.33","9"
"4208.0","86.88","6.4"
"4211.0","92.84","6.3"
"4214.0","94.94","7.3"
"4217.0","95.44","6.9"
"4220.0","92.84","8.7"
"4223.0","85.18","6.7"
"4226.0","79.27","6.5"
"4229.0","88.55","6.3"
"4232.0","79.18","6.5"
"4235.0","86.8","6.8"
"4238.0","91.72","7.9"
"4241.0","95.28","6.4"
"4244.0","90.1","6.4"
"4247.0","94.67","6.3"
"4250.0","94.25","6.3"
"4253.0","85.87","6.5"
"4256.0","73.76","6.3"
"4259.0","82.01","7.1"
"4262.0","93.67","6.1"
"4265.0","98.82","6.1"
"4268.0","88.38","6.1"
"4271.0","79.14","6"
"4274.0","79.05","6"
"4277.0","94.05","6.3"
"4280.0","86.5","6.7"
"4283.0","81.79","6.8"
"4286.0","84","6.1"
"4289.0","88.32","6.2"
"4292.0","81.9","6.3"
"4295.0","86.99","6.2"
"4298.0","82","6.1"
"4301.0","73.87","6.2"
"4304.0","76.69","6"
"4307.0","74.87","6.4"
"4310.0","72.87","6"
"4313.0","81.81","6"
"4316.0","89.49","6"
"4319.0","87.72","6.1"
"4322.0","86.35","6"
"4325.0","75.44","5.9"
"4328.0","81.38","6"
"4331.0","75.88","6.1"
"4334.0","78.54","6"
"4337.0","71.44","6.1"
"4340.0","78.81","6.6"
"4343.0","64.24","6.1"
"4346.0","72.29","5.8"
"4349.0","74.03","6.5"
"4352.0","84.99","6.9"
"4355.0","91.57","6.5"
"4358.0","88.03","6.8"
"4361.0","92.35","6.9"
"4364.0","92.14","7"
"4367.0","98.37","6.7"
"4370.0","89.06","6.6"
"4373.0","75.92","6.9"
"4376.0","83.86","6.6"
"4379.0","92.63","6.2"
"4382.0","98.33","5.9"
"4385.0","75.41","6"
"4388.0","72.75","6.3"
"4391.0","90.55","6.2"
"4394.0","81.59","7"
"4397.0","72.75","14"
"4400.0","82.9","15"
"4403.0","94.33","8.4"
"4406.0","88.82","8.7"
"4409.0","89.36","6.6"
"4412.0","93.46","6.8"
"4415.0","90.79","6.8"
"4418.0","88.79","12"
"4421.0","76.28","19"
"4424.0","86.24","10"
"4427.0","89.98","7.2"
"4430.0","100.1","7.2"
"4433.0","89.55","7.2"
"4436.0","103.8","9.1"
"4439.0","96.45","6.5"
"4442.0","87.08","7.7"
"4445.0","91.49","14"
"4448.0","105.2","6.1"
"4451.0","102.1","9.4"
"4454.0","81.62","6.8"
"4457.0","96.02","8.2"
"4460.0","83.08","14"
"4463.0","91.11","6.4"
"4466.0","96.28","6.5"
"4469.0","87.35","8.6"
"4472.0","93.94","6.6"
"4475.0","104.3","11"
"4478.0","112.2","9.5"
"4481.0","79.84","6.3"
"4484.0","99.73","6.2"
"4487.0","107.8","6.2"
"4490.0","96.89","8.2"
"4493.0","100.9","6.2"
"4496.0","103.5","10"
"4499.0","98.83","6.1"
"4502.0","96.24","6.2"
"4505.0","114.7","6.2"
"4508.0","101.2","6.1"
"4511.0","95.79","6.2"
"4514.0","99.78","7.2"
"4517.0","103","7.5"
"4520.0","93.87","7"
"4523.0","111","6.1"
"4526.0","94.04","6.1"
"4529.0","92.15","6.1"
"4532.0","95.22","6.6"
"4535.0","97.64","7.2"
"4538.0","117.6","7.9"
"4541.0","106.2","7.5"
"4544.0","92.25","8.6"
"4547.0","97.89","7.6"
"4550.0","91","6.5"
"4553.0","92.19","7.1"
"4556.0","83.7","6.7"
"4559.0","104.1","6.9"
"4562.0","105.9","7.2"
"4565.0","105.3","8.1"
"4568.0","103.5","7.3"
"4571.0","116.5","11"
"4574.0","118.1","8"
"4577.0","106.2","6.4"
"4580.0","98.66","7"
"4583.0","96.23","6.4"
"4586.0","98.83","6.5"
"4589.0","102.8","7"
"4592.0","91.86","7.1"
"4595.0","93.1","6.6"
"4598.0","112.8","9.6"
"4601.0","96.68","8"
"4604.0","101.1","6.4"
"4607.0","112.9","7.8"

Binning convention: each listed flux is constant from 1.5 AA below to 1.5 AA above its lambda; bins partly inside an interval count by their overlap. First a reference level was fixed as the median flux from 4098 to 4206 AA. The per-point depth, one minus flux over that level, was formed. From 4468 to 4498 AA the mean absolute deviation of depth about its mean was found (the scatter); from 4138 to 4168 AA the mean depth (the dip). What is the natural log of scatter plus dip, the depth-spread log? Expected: -2.7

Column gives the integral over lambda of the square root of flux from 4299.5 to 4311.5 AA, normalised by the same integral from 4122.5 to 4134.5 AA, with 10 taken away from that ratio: -9.06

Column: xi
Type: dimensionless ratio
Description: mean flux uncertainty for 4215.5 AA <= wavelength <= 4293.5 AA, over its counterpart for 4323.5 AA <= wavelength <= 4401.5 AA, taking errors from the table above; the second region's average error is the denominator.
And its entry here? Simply 0.93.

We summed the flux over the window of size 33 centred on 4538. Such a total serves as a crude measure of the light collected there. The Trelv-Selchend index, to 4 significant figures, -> 1087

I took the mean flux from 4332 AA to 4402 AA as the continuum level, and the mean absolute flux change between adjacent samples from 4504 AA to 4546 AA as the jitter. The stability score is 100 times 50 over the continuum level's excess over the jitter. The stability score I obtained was 68.2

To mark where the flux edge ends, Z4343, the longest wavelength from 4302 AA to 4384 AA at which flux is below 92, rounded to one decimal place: 4376.0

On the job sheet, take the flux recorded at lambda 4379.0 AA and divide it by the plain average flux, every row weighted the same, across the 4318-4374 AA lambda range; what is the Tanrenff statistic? 1.129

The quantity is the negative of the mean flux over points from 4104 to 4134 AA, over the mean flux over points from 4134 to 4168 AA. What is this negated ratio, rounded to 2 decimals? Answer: -0.96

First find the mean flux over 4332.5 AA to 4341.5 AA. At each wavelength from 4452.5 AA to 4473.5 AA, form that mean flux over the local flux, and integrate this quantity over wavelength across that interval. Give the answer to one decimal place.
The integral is 17.9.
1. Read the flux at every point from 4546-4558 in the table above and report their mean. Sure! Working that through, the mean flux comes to 91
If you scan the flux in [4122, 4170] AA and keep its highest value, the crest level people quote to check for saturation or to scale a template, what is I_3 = 96.55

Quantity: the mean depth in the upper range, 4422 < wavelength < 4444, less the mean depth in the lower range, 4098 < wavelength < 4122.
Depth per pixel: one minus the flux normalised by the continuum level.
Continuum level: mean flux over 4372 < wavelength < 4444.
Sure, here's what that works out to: -0.23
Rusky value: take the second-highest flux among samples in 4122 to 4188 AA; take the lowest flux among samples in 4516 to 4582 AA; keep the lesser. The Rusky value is 84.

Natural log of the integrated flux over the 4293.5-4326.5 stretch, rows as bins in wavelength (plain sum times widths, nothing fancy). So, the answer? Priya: 7.9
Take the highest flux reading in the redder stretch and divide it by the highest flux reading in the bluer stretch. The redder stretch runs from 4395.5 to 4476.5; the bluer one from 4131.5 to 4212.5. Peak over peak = 1.09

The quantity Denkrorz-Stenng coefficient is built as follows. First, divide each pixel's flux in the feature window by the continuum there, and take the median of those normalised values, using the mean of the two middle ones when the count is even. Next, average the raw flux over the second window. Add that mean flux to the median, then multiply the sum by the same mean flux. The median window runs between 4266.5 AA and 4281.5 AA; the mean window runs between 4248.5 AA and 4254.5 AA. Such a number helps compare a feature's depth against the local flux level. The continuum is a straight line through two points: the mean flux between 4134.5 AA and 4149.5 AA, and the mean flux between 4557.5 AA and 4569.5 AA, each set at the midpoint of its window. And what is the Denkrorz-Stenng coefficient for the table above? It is 8198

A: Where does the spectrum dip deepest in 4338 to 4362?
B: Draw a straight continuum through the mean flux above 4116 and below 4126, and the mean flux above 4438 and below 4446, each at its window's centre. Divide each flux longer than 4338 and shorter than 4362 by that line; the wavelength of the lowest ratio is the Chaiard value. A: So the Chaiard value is 4343.0 AA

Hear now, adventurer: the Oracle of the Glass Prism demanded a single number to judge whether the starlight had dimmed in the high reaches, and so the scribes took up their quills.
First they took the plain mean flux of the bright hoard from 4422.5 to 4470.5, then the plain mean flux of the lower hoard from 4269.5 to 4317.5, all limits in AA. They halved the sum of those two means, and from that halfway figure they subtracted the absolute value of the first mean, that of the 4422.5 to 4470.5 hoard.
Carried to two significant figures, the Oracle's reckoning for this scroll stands -5.4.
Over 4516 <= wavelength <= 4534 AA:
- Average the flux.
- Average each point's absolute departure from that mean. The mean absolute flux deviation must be 5.9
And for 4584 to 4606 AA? 5.1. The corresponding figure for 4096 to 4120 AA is 7.3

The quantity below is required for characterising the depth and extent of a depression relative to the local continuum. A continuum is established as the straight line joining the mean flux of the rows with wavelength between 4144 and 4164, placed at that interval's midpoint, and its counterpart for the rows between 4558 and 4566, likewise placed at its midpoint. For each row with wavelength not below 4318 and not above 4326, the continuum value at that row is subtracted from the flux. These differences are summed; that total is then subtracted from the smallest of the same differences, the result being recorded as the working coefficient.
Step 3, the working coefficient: 11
